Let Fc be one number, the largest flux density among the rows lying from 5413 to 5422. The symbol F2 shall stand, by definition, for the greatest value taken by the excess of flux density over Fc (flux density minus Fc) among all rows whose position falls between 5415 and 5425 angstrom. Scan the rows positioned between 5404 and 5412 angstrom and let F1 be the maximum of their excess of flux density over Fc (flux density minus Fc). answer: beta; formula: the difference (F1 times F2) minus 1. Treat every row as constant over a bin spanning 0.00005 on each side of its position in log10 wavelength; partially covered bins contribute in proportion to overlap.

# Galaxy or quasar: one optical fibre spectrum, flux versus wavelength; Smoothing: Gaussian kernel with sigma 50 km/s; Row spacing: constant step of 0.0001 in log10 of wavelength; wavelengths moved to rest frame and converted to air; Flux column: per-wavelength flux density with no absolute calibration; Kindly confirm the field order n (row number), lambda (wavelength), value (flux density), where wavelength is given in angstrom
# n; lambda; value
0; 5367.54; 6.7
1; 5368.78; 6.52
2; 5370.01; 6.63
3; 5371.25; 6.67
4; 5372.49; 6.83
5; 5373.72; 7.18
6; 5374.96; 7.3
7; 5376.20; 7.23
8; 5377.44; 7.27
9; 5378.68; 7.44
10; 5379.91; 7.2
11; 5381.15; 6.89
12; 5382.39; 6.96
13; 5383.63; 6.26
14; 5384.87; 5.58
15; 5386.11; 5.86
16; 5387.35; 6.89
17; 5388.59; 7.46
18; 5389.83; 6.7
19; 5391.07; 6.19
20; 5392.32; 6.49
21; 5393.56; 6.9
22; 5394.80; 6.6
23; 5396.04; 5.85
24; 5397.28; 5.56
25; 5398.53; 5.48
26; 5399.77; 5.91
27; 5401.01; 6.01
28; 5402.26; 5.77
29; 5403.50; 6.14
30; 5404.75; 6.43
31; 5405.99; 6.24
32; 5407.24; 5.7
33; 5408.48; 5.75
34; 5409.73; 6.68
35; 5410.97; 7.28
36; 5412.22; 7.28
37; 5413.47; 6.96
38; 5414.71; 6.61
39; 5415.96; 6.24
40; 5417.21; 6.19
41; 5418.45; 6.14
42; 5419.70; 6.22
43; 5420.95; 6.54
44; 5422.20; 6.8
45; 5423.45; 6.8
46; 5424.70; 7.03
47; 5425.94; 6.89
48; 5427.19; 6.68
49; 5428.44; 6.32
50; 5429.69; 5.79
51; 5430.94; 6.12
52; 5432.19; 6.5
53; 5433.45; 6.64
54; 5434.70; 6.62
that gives -0.98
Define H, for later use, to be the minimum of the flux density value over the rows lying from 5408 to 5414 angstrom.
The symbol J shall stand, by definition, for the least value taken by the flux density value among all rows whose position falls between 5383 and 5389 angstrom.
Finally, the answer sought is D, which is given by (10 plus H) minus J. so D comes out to 10.2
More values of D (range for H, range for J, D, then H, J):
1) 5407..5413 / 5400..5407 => 9.9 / 5.7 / 5.77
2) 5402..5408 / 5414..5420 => 9.6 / 5.7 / 6.14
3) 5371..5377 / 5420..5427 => 10.1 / 6.67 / 6.54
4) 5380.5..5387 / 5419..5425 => 9.4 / 5.58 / 6.22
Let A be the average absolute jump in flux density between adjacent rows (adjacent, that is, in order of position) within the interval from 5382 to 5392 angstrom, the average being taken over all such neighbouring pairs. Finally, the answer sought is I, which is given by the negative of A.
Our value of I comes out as -0.65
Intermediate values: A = 0.65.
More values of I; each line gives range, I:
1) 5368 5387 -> -0.24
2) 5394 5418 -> -0.33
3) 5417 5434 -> -0.23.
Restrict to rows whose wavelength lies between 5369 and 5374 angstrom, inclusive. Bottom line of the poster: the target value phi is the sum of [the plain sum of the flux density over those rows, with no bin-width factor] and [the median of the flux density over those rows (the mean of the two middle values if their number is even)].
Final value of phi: 34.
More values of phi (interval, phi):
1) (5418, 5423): 32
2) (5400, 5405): 30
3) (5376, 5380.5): 36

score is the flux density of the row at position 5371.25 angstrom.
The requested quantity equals 6.67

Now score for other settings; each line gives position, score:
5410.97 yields 7.28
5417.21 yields 6.19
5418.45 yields 6.14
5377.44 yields 7.27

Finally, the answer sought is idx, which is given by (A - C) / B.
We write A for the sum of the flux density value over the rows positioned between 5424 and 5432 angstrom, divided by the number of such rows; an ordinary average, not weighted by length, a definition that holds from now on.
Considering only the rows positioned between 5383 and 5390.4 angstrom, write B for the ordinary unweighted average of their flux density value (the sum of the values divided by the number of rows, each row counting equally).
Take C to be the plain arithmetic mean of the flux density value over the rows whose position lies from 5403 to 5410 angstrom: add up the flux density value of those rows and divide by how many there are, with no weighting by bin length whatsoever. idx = 0.05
